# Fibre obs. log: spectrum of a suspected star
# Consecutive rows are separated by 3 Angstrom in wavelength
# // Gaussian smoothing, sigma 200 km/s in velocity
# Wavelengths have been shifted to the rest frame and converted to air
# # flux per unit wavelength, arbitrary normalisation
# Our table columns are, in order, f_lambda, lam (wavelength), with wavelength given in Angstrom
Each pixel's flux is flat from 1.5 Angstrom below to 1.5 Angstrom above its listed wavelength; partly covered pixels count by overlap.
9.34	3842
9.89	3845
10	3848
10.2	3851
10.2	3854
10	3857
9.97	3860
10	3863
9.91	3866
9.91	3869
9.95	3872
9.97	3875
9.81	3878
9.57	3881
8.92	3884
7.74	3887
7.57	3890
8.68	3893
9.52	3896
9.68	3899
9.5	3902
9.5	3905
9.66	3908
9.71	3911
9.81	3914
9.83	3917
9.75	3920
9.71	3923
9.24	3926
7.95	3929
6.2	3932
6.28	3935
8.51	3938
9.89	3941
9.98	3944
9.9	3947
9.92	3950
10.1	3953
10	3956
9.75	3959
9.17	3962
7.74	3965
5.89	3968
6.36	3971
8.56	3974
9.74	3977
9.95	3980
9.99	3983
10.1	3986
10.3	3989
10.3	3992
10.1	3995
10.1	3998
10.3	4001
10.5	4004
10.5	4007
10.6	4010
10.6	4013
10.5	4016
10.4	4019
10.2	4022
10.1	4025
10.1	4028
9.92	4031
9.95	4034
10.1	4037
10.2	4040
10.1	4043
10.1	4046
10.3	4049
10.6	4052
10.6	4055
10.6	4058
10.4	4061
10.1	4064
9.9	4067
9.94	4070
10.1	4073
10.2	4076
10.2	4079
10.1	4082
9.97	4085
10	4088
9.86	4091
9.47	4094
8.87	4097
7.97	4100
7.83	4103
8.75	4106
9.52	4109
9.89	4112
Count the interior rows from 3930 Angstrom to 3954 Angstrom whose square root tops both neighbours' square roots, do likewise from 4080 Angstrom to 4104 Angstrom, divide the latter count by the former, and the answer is 1.00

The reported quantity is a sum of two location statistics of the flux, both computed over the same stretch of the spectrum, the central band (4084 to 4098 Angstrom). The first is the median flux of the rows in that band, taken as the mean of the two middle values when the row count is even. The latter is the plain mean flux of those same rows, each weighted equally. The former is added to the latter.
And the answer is 19.5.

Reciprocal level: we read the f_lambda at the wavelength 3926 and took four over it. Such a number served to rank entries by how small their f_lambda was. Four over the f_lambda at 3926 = 0.433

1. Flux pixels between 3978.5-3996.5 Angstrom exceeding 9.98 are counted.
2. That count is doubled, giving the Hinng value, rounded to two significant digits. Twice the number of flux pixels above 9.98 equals 10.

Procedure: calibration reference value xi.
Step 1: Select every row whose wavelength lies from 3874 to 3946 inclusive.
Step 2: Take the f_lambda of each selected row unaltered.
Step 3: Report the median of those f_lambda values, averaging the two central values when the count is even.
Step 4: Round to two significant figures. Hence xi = 9.5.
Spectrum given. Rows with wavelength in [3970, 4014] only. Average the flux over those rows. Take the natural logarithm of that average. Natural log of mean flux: 2.29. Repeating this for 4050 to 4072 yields 2.33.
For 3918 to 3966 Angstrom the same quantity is 2.20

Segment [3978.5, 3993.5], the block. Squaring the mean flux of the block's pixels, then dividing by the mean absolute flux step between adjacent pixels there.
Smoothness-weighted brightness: 1172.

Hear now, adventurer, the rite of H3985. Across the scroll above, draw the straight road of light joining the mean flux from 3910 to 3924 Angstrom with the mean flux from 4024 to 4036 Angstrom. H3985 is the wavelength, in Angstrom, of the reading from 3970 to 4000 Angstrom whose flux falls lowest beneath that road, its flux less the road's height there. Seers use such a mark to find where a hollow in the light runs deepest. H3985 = 3971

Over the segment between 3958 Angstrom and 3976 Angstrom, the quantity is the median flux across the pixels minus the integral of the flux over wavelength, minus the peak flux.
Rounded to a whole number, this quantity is -144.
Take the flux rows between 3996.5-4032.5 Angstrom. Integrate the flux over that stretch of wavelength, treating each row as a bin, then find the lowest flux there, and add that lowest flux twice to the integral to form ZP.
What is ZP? 391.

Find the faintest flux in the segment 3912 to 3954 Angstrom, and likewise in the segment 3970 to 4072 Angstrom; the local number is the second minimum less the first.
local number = 0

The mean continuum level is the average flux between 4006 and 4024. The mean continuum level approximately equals 10.5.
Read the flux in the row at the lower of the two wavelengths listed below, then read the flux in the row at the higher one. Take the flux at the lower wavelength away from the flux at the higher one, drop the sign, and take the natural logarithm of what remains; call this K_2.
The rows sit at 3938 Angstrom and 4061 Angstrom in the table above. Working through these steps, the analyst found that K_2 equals 0.6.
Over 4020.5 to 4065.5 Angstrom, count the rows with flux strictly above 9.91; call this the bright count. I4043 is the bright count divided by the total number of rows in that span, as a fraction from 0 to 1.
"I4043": 1.00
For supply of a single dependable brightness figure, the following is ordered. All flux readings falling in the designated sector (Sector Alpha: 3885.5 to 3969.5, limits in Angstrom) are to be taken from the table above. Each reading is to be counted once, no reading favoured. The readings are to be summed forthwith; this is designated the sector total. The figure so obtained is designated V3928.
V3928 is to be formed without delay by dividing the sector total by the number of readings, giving 9.0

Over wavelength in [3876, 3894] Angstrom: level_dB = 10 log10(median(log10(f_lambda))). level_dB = -0.25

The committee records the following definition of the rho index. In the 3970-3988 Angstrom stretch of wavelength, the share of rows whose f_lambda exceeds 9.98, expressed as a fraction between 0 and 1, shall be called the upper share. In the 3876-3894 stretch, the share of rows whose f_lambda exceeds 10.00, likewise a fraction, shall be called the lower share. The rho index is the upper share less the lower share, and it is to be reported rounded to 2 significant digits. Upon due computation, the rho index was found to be 0.33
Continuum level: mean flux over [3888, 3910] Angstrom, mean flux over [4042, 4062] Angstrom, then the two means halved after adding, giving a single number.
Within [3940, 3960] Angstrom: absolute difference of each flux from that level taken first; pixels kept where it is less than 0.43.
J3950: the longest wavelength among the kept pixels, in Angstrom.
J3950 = 3959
